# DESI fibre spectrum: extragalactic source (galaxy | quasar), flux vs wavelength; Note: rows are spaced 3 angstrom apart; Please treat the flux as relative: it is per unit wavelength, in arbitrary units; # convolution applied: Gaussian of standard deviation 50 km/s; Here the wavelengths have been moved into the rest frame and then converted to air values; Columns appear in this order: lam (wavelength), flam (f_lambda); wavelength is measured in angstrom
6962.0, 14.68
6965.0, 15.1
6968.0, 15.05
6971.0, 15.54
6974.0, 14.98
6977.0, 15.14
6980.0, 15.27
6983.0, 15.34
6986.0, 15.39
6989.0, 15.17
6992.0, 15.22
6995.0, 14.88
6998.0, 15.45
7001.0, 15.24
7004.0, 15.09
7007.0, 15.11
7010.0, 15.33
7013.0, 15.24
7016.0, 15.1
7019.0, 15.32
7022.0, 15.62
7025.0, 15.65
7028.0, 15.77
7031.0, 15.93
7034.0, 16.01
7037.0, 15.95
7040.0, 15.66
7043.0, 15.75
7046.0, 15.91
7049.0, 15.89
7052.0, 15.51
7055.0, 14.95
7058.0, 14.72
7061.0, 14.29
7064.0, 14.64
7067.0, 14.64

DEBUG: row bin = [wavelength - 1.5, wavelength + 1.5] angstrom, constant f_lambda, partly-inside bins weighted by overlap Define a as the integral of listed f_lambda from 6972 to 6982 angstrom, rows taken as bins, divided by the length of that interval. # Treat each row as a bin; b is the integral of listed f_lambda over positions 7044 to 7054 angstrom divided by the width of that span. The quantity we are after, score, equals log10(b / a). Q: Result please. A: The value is 0.016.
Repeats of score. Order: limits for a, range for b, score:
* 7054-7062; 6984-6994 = 0.017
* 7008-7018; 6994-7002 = 0.000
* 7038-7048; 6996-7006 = -0.016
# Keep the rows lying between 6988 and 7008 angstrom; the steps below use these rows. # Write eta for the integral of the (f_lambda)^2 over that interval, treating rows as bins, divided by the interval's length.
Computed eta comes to 230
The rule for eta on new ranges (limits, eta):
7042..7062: 234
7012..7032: 241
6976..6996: 231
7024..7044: 250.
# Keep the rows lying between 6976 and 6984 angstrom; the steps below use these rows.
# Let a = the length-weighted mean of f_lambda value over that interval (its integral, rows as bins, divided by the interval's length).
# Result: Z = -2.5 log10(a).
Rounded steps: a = 15.25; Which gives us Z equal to -2.96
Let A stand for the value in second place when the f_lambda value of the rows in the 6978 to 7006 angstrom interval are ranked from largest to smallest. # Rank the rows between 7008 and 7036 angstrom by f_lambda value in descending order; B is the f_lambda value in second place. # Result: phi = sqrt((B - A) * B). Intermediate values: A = 15.39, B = 15.93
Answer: 2.93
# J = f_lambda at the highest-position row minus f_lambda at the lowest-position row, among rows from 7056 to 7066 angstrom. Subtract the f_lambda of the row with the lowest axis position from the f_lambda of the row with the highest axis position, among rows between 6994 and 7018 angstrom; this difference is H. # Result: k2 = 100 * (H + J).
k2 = 14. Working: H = 0.22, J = -0.1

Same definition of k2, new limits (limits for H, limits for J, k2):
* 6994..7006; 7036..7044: 1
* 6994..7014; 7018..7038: 99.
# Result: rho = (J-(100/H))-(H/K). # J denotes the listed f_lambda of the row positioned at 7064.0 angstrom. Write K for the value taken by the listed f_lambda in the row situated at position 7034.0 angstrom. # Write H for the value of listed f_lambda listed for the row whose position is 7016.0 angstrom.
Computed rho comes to 7.1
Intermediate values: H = 15.1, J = 14.64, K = 16.01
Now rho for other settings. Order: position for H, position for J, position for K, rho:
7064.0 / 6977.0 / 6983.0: 7.4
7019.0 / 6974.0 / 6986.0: 7.5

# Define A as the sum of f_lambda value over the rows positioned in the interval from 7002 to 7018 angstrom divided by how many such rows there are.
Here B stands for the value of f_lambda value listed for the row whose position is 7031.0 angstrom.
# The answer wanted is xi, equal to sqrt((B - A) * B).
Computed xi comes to 3.5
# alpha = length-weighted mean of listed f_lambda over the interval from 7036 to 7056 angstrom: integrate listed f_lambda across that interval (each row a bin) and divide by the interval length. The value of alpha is 15.7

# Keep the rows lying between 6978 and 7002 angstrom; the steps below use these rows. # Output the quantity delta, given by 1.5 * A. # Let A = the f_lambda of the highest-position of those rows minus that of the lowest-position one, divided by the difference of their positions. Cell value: 0.00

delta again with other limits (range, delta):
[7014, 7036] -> 0.08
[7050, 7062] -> -0.20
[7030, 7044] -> -0.02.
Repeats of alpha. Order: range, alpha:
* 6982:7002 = 15.2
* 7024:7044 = 15.8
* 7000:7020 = 15.2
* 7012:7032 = 15.5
